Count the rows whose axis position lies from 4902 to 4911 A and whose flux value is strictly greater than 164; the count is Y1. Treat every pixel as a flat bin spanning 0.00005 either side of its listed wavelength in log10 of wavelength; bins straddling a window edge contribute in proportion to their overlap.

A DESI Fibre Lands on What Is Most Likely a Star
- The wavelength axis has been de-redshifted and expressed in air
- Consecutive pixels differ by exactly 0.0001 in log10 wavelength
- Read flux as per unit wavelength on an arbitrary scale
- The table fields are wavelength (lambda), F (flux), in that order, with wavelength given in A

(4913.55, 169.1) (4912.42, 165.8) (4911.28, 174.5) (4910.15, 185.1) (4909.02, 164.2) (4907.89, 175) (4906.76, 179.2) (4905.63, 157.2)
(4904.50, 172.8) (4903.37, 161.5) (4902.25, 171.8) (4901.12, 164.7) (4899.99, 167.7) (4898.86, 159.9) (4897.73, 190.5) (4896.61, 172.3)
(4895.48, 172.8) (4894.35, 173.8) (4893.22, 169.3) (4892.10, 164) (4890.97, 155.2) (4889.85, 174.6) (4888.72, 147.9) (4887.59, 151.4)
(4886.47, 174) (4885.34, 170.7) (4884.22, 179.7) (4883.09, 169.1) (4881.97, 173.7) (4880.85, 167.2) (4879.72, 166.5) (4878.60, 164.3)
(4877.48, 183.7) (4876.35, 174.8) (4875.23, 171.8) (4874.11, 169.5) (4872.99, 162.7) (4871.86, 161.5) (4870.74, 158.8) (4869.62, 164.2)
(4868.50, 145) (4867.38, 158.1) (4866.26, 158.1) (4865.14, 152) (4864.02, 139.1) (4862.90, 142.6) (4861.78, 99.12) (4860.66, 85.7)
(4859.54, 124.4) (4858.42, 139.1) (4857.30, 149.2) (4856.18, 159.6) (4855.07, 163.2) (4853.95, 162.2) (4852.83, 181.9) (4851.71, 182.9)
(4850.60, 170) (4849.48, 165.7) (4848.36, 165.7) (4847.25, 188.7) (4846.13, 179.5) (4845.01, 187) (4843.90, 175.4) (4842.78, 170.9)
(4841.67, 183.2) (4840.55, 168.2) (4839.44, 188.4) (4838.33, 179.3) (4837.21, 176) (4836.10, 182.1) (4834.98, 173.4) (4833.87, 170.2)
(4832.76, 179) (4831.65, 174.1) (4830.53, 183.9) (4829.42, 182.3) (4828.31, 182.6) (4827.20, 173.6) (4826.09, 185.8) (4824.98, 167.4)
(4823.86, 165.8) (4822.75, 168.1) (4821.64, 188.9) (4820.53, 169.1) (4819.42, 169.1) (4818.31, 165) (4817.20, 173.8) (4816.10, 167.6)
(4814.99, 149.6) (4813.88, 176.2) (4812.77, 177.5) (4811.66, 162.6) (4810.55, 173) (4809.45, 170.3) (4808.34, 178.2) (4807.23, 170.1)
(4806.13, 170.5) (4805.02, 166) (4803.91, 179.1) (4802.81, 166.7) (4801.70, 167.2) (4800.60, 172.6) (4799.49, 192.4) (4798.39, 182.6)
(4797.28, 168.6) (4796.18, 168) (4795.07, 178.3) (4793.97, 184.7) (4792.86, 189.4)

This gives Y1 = 6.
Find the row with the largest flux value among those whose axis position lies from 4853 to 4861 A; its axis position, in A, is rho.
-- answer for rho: 4855.07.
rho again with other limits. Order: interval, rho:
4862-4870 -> 4869.62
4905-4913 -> 4910.15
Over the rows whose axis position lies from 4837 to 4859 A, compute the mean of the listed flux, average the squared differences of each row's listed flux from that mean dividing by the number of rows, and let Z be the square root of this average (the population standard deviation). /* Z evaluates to 13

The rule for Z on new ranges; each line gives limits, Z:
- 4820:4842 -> 7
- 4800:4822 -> 8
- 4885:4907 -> 10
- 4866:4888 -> 9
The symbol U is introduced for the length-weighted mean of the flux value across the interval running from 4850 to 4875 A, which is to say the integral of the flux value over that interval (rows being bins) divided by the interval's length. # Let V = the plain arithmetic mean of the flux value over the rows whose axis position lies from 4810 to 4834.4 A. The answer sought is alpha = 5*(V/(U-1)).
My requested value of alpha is 5.74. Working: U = 152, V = 173.0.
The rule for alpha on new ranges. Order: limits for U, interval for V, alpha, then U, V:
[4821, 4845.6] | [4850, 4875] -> 4.29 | 177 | 151.3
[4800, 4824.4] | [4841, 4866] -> 4.65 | 170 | 157.6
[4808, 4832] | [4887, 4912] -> 4.90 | 173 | 168.4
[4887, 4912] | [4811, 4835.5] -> 5.17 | 168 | 173.0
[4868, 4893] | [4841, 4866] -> 4.77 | 166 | 157.6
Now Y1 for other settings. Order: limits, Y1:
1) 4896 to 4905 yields 6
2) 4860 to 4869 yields 0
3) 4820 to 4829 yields 8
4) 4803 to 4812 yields 7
